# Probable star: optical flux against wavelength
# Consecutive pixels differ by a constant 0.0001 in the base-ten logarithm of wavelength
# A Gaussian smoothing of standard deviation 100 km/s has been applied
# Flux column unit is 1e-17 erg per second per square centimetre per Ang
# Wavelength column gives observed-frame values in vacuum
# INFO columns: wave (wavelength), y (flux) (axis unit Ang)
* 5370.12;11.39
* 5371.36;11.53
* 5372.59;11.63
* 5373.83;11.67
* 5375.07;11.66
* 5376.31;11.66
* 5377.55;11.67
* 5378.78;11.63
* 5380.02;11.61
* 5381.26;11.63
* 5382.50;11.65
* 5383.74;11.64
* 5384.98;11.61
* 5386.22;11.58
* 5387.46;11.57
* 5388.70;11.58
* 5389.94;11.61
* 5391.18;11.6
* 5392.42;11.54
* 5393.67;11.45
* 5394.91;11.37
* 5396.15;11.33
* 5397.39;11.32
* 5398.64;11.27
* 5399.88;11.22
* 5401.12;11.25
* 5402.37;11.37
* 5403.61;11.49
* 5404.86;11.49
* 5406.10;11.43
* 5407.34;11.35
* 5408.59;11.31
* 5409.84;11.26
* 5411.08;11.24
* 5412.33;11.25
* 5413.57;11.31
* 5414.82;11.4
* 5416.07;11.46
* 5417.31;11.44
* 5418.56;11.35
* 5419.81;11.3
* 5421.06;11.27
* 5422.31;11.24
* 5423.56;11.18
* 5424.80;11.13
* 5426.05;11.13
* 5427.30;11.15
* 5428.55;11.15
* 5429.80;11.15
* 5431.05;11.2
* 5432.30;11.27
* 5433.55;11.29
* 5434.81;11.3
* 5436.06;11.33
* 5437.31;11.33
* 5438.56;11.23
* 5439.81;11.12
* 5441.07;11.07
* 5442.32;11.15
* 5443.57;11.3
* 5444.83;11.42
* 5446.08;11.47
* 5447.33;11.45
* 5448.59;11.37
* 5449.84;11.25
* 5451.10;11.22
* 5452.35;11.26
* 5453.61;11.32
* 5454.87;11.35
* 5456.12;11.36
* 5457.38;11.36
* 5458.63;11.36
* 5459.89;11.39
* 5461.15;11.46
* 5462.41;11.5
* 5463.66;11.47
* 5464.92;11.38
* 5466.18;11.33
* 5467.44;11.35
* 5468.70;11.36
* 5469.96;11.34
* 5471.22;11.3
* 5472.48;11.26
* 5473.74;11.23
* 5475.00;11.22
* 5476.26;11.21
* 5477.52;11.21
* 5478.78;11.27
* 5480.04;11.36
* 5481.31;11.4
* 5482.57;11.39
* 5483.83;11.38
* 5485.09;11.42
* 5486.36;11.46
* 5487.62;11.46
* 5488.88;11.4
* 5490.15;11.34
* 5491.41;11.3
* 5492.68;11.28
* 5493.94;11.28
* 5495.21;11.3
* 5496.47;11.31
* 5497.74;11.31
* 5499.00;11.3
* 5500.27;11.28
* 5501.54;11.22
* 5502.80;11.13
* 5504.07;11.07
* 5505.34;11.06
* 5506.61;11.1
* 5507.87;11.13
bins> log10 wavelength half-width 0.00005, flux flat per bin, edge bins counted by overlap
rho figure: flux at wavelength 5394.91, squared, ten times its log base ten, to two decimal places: 21.12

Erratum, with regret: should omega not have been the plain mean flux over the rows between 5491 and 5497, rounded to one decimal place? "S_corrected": 11.3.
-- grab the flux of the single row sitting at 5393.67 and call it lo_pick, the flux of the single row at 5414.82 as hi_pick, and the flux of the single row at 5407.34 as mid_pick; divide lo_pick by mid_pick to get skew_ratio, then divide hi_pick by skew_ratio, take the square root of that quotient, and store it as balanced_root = 3.36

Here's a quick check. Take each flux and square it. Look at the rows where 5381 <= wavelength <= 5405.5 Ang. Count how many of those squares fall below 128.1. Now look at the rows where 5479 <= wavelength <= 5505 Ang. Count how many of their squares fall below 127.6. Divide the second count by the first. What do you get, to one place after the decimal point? 2.0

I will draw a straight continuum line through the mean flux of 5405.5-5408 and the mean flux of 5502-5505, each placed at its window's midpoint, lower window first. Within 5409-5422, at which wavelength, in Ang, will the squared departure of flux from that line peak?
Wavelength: 5411.08 Ang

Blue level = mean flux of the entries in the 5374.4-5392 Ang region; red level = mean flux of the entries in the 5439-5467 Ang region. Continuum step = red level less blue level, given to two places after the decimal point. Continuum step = -0.29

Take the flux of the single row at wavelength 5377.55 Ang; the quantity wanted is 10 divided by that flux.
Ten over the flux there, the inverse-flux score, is 0.8569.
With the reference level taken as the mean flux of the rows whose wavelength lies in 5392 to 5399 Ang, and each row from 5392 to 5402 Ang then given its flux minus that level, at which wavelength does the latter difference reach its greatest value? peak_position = 5392.42 Ang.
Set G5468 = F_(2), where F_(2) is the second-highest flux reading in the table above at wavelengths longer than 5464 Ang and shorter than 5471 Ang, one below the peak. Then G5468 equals 11.36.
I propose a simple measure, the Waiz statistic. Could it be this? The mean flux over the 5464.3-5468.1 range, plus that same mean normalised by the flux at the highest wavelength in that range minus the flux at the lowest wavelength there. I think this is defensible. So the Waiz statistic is -367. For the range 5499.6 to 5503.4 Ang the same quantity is -64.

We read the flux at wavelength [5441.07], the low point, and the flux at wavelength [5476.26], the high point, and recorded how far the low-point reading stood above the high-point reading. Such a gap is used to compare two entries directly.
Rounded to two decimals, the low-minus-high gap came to -0.14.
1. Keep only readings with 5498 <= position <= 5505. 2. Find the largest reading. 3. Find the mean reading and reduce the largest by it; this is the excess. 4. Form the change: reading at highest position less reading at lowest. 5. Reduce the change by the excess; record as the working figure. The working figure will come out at -0.33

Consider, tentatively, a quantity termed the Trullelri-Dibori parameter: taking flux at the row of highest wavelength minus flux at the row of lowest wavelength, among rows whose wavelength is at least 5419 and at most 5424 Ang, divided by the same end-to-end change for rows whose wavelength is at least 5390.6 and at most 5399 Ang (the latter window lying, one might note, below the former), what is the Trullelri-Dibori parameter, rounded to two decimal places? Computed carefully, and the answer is 0.36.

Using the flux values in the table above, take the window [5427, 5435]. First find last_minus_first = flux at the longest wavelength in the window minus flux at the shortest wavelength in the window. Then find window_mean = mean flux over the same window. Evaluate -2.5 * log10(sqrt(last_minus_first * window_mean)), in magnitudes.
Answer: -0.28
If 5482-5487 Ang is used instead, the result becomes 0.12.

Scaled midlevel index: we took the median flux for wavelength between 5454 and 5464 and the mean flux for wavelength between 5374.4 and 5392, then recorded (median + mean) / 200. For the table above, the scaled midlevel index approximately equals 0.115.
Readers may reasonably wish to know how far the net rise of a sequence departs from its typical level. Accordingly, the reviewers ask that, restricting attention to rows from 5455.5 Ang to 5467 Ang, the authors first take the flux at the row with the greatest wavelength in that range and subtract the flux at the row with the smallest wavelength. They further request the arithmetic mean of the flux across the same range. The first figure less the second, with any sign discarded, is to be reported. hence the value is 11.43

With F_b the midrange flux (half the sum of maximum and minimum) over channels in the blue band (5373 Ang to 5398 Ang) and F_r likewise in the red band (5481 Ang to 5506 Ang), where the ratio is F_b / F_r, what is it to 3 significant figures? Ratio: 1.02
